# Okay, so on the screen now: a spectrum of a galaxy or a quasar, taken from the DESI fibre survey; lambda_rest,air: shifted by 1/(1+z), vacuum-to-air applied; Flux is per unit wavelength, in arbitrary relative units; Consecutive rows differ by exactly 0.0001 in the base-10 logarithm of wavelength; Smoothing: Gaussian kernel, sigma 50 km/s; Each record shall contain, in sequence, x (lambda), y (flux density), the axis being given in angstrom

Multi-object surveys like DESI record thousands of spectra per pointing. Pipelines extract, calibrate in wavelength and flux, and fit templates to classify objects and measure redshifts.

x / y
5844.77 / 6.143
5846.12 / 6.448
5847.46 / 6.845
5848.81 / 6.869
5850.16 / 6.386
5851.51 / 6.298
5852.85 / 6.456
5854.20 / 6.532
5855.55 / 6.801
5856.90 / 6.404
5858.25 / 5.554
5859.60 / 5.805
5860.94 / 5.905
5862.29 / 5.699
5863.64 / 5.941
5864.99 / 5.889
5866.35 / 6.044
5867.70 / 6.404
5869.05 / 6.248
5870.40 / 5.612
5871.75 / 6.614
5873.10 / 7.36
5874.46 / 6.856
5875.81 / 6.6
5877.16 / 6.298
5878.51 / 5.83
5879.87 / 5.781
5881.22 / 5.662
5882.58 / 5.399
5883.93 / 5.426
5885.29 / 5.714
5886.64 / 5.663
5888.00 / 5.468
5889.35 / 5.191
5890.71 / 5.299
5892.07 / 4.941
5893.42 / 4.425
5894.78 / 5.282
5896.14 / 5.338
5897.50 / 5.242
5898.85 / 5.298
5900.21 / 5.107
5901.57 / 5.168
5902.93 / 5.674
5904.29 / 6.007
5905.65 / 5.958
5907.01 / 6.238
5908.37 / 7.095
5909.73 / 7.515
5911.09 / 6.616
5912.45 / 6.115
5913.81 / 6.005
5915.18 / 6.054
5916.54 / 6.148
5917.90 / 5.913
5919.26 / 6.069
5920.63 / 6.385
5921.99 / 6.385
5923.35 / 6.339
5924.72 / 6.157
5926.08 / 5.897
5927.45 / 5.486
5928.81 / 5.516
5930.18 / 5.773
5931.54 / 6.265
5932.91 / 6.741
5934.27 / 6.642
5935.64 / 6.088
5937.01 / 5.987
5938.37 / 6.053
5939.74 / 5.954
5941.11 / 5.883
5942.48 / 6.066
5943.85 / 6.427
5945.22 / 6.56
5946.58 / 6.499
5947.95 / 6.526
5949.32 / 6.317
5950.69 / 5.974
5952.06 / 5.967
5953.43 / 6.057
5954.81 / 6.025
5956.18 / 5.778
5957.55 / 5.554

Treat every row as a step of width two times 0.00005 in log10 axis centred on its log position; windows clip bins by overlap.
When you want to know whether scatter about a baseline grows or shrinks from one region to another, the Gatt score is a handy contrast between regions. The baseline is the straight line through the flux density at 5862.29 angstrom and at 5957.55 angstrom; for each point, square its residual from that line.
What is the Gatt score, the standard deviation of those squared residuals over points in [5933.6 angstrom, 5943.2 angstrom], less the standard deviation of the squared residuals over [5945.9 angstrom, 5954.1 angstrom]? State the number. 0.01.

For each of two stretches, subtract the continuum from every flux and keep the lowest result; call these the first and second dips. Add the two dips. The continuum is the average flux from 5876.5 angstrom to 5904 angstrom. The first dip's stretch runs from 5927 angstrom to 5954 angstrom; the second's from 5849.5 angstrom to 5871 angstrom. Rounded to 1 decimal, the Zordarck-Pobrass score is 0.2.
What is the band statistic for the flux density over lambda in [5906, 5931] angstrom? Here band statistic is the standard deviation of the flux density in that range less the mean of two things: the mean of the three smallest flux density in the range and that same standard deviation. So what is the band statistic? -2.55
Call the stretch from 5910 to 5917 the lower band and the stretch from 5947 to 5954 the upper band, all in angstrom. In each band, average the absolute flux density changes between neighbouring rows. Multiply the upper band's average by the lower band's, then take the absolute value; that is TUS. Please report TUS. 0.031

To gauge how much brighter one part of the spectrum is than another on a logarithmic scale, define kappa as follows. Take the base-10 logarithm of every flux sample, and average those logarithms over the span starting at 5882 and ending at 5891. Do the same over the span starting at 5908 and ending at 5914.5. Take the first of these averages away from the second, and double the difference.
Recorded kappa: 0.17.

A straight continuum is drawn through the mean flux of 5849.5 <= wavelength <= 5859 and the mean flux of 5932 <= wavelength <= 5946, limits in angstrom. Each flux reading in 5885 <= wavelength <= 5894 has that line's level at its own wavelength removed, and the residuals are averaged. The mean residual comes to -1.1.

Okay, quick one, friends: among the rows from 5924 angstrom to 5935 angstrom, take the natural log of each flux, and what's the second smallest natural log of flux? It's 1.708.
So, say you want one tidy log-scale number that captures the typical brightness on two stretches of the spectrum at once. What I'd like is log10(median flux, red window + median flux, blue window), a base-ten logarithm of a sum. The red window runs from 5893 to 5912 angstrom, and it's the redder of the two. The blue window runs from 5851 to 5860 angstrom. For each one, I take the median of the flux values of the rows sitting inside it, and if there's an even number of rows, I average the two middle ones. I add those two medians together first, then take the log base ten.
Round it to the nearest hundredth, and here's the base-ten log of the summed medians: 1.08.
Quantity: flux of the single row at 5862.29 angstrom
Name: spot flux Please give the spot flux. 5.699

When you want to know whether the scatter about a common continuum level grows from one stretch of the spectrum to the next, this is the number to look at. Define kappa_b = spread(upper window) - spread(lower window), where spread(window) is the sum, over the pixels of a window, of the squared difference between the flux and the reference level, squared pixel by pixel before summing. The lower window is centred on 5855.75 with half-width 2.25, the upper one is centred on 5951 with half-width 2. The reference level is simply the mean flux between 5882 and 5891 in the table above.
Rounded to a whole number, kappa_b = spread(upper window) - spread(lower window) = -3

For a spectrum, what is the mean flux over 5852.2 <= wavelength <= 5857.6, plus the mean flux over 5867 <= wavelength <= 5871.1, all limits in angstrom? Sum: 12.6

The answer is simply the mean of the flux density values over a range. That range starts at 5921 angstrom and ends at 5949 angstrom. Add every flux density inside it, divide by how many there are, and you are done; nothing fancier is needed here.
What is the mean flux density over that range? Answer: 6.2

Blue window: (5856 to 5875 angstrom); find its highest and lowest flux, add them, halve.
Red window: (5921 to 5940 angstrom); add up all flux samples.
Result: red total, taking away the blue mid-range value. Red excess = 78.8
